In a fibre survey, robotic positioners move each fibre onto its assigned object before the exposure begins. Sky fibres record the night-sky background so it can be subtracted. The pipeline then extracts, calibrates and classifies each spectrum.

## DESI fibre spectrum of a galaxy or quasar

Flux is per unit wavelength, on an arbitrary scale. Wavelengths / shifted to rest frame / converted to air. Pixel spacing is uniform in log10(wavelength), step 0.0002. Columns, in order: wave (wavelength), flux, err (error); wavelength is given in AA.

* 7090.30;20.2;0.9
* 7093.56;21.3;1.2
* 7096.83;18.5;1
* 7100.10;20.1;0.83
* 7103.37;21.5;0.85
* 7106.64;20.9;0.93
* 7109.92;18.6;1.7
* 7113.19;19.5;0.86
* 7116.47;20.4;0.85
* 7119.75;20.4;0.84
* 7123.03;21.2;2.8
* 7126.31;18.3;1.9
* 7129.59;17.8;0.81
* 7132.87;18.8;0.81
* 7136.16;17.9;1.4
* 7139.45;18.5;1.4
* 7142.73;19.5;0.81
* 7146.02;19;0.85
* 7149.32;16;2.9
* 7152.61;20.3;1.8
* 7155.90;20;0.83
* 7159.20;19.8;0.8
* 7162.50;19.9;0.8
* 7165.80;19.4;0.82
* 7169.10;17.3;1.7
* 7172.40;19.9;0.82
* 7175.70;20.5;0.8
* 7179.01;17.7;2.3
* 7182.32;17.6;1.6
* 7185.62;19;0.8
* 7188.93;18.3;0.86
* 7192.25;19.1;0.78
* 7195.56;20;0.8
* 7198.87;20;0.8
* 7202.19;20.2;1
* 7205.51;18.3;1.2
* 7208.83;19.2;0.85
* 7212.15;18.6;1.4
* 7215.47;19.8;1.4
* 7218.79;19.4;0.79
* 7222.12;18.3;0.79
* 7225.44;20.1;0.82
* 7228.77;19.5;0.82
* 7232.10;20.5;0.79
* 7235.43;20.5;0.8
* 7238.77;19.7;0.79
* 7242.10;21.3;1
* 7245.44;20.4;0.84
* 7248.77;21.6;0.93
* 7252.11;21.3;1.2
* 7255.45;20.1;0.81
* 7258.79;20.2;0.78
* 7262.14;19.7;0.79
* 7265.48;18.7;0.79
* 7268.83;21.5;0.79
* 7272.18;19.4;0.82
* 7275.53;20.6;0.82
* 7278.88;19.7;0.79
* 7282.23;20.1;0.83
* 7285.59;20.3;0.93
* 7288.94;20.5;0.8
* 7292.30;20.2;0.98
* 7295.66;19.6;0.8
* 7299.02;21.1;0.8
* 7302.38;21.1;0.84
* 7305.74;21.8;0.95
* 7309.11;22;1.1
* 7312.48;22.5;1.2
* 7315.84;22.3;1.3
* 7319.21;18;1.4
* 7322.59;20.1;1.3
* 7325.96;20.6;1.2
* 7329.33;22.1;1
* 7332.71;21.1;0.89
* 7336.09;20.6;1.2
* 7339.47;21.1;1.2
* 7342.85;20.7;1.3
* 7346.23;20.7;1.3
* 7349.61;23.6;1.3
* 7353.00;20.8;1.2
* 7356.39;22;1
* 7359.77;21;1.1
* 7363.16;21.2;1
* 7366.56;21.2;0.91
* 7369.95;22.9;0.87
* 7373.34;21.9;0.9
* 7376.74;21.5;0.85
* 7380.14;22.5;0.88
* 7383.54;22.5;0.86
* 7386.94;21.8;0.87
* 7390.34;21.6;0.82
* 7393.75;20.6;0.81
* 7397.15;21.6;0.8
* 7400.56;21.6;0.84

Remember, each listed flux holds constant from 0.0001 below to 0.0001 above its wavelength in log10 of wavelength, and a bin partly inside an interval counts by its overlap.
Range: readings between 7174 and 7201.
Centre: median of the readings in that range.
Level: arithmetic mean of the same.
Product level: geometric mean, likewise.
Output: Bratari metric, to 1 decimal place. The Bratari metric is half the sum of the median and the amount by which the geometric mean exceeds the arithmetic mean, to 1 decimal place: 9.5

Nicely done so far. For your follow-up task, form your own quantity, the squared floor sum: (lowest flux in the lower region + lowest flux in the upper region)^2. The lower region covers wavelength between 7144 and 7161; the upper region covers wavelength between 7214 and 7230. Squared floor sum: 1176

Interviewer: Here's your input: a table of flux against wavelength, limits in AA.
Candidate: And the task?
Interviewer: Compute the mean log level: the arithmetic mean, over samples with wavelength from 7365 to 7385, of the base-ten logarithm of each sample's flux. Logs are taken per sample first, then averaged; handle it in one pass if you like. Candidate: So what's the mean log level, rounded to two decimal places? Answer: 1.34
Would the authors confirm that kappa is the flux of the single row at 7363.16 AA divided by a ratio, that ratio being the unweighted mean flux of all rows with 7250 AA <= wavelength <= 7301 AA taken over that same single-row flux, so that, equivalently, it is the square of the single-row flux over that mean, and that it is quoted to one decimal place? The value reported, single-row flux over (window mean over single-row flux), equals 22.2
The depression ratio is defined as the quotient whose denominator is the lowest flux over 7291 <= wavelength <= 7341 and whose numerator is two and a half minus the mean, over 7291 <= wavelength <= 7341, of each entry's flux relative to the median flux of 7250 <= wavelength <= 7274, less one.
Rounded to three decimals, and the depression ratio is 0.137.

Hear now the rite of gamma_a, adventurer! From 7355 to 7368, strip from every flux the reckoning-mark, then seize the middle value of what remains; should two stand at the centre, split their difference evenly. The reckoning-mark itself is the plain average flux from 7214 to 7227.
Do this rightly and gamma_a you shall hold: 1.8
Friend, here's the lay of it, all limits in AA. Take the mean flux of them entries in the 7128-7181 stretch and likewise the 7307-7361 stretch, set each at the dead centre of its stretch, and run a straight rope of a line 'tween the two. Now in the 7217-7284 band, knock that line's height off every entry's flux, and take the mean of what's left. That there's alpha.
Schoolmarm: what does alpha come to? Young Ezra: 0.00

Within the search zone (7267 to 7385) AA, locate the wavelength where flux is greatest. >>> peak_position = 7349.61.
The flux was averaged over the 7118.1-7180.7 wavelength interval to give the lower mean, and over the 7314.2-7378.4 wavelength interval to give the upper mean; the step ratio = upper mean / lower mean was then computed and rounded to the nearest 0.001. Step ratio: 1.114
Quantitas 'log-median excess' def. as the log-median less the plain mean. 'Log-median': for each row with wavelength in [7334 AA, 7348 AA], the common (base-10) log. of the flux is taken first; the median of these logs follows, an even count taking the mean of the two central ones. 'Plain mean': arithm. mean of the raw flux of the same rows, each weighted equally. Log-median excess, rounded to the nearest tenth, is -19.5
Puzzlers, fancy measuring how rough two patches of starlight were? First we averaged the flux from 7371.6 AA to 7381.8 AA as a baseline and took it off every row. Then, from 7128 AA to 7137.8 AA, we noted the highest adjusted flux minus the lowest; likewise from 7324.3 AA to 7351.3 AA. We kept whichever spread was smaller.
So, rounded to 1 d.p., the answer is 1.0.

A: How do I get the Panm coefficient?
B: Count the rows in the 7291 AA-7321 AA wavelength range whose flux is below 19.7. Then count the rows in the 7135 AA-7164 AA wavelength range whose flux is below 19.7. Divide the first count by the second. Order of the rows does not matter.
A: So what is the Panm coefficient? 0.40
